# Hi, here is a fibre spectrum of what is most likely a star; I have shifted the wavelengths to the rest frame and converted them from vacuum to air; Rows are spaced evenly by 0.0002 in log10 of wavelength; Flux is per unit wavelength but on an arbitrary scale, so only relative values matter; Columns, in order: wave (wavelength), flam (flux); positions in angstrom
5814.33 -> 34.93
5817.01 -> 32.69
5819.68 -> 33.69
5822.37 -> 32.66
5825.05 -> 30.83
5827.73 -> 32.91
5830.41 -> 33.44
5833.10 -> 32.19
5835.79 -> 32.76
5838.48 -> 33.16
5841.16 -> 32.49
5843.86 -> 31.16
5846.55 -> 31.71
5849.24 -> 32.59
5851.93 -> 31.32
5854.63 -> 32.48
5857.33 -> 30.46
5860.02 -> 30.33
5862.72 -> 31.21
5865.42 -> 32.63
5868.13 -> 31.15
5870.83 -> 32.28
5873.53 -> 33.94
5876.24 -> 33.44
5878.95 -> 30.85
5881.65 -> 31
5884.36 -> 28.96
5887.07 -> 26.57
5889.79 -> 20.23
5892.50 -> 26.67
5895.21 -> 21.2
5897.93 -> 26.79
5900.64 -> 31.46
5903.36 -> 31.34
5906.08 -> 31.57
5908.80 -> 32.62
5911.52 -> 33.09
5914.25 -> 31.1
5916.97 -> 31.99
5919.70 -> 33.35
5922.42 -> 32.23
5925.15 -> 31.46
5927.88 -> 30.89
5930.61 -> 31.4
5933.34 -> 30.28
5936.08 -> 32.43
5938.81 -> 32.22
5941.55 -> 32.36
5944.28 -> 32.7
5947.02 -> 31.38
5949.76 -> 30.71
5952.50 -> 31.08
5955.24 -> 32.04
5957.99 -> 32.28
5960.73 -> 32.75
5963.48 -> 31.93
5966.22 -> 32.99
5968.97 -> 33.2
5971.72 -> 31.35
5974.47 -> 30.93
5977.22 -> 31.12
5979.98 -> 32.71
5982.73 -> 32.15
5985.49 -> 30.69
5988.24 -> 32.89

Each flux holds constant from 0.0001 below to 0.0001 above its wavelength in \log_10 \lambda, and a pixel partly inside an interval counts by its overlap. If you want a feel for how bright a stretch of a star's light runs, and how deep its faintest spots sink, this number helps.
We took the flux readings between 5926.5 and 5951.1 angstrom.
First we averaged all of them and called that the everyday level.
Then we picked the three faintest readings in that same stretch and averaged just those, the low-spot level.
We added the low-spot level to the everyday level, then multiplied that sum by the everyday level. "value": 1966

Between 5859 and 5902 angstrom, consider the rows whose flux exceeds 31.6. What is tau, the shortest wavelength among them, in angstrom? 5865.42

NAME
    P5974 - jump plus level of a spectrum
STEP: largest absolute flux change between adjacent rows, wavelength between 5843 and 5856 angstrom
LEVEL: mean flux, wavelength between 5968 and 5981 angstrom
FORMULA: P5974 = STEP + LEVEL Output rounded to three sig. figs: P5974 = 33.1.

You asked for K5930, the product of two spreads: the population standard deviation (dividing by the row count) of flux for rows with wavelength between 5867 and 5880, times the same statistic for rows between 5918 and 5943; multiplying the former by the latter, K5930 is 1.1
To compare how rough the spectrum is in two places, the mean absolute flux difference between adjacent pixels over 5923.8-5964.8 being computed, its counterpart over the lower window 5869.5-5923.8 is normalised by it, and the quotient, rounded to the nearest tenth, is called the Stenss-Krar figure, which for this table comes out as 3.4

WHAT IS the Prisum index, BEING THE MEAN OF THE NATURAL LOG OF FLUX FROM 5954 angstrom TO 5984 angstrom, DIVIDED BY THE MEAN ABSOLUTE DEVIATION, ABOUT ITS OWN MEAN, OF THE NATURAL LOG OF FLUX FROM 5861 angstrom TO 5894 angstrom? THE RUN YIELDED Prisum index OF 34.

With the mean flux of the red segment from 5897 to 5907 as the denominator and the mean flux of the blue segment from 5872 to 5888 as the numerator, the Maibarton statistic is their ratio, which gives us 1.02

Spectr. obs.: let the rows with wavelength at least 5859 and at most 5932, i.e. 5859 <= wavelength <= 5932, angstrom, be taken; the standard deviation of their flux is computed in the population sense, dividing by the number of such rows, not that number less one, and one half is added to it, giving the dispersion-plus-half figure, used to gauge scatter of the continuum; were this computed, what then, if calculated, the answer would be 3.82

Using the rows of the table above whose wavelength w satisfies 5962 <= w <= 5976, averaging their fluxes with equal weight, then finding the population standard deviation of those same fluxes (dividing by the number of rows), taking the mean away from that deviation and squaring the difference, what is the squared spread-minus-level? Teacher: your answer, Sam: 973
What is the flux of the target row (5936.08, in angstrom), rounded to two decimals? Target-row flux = 32.43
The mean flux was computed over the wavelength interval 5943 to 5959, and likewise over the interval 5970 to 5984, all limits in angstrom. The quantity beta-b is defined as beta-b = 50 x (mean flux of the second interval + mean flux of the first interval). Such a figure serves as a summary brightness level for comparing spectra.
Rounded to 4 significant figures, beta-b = 3168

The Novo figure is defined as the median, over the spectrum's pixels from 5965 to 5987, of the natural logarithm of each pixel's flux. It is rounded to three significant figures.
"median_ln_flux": 3.46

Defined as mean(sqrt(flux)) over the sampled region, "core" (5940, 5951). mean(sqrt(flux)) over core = 5.64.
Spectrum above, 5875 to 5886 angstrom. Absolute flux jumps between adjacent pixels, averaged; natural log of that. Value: 0.5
